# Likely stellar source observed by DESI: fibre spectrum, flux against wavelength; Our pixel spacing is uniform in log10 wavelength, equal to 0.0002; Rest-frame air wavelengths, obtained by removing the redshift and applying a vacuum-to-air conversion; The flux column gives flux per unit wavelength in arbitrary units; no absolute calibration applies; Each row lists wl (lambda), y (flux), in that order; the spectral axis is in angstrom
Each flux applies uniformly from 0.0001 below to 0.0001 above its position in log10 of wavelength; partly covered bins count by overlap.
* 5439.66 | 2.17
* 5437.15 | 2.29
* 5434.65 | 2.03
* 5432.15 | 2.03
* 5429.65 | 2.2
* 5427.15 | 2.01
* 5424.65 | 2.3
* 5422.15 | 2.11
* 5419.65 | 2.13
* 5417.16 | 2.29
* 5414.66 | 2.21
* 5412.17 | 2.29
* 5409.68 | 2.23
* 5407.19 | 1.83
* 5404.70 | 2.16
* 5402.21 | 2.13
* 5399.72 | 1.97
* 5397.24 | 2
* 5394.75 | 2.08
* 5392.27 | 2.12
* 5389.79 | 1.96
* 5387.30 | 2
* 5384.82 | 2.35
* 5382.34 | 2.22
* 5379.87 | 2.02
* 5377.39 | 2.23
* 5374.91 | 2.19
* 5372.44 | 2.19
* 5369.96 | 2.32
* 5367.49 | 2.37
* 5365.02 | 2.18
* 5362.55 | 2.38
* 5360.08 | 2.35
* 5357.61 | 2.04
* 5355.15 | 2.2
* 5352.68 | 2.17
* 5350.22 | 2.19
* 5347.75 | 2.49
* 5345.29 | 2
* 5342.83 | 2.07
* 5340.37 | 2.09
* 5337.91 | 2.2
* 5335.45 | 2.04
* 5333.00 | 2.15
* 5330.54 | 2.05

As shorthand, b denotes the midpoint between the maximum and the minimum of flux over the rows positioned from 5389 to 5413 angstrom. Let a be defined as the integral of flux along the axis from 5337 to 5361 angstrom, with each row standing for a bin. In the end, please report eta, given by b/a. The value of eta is 0.039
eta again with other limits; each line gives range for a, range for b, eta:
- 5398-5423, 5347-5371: 0.042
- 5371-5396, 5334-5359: 0.042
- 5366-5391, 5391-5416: 0.038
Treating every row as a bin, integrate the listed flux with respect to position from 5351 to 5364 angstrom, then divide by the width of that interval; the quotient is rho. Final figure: 2.23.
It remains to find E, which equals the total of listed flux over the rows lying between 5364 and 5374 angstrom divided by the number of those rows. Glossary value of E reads 2.265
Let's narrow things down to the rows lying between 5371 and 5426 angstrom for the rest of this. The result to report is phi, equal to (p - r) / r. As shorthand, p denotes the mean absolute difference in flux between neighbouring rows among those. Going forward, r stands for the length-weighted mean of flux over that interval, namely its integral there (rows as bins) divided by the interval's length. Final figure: -0.938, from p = 0.133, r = 2.14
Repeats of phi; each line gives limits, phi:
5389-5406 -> -0.960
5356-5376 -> -0.942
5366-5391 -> -0.942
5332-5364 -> -0.931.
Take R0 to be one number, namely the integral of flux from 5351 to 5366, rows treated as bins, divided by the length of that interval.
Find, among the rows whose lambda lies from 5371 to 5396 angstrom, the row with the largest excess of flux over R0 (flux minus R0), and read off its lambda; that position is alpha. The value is 5384.82 angstrom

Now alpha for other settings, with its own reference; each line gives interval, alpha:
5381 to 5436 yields 5384.82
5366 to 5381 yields 5367.49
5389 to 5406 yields 5404.70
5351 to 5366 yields 5362.55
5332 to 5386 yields 5347.75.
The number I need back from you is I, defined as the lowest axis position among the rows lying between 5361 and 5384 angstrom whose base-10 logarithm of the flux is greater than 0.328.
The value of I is 5362.55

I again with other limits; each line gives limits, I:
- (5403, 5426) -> 5404.70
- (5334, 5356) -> 5337.91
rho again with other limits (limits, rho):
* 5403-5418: 2.16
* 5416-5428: 2.17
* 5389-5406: 2.06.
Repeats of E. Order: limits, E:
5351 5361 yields 2.190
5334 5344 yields 2.100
